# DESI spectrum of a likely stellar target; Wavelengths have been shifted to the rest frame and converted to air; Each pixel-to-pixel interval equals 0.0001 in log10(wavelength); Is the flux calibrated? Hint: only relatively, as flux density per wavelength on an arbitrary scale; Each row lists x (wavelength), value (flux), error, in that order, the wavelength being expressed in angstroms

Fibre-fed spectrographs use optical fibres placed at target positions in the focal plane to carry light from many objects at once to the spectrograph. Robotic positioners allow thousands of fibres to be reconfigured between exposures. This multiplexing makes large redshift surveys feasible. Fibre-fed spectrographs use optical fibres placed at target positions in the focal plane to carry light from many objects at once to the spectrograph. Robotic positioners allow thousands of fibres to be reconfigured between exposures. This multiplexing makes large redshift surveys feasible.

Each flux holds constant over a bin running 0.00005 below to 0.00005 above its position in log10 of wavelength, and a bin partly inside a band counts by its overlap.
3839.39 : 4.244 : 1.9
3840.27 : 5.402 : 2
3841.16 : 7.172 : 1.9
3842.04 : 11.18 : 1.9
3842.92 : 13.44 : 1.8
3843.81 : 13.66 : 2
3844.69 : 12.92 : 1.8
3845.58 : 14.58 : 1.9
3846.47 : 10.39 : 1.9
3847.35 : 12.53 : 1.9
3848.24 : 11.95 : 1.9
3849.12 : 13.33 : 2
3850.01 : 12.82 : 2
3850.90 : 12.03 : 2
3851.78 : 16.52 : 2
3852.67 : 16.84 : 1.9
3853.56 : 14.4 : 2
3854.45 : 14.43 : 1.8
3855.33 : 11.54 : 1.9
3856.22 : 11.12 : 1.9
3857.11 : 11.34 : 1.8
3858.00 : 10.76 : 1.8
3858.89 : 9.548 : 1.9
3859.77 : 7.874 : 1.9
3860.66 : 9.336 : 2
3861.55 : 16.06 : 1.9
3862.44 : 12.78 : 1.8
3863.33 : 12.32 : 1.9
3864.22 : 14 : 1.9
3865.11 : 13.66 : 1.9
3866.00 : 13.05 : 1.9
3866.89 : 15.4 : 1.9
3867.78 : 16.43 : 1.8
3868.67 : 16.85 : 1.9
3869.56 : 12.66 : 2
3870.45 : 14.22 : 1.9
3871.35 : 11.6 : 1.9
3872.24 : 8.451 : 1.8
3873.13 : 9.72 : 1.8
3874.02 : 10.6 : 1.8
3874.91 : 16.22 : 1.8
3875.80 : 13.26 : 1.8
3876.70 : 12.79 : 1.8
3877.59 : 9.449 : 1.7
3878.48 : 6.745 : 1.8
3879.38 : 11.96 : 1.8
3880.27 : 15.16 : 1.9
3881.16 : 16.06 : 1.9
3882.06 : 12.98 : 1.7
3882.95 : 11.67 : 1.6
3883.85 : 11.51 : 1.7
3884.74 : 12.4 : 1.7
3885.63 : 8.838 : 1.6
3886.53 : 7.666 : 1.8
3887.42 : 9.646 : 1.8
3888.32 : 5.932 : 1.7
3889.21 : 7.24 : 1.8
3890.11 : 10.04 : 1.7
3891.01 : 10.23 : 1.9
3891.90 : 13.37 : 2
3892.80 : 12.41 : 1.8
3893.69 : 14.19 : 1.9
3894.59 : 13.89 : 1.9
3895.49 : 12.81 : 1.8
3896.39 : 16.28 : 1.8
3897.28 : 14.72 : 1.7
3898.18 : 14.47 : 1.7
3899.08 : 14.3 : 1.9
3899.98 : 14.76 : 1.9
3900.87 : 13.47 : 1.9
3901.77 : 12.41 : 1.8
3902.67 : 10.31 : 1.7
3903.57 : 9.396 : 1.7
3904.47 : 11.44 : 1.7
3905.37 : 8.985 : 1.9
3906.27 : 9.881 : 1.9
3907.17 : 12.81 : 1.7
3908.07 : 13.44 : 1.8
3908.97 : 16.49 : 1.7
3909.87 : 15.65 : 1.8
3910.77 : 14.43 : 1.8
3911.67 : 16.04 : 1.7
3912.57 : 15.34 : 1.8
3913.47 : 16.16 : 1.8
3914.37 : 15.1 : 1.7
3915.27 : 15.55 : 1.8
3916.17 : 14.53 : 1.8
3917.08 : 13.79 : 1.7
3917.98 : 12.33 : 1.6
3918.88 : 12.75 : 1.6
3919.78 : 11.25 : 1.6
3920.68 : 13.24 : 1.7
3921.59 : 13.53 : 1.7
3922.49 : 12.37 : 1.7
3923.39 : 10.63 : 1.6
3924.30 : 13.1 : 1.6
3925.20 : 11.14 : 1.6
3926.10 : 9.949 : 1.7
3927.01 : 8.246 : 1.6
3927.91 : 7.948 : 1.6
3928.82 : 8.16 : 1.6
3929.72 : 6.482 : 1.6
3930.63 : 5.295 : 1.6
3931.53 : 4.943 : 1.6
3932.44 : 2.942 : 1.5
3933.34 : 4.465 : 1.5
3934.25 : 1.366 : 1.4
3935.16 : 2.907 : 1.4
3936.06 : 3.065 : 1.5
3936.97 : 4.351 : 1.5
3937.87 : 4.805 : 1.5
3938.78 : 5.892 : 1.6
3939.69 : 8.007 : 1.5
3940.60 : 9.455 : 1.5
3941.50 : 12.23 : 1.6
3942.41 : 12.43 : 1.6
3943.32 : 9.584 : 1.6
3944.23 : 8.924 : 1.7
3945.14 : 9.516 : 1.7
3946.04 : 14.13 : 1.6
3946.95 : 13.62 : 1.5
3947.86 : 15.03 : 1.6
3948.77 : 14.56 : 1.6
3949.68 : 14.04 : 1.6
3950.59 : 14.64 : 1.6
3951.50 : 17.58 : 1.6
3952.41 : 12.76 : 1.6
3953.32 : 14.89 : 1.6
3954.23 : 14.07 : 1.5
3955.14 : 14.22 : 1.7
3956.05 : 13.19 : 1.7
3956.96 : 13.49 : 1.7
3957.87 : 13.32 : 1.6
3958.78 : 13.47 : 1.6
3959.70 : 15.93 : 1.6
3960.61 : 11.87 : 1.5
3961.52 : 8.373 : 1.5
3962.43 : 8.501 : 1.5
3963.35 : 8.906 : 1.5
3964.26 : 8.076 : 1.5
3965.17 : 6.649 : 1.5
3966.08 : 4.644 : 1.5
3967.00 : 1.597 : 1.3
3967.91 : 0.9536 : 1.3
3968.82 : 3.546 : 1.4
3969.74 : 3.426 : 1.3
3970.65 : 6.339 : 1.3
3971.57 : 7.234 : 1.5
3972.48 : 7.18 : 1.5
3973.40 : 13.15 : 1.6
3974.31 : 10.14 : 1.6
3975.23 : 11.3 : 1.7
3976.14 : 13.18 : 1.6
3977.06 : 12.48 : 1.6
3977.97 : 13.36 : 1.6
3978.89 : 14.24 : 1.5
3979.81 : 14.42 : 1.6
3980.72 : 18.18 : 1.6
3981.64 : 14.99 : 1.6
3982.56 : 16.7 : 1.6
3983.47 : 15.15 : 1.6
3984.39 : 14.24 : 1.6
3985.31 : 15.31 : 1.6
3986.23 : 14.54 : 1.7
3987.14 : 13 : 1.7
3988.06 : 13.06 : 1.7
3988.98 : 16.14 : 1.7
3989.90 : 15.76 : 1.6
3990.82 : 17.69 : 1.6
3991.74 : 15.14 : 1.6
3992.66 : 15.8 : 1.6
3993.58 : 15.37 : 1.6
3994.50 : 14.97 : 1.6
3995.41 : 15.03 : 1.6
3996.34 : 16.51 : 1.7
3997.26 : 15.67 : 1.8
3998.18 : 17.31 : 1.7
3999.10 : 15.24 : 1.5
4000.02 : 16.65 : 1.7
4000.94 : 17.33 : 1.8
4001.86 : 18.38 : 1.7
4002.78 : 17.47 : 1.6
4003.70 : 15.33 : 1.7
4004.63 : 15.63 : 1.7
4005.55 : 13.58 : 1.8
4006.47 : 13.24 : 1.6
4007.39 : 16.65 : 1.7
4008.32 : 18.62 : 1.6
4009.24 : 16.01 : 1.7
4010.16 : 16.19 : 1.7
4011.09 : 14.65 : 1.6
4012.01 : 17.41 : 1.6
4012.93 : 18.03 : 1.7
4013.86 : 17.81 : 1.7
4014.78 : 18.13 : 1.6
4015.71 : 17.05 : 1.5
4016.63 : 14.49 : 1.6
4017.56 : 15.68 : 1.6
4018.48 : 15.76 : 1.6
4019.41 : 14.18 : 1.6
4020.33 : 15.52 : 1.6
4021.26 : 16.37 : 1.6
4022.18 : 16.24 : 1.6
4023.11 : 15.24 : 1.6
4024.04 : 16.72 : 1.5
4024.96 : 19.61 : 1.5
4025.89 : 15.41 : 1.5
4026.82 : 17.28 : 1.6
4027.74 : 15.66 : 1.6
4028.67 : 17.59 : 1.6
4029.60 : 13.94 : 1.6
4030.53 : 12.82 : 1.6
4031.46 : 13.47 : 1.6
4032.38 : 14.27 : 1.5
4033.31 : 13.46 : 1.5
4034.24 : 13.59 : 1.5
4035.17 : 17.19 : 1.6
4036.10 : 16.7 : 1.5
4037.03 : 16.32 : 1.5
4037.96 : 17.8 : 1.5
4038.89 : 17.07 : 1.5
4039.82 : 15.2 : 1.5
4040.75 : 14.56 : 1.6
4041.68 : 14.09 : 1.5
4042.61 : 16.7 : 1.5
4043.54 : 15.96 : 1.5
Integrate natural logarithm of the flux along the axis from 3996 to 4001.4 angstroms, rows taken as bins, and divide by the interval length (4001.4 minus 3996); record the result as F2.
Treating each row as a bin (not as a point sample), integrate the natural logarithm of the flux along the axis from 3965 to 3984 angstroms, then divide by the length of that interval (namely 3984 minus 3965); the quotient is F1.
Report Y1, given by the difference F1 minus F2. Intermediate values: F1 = 2.1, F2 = 2.80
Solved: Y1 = -0.72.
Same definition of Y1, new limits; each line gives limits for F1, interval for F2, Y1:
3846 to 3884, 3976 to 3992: -0.18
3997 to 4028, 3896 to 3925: 0.21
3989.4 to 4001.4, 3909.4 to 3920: 0.10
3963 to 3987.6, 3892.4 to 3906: -0.37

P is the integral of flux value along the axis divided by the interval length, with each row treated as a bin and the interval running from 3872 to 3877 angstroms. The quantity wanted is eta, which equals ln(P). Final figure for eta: 2.48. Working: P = 12.0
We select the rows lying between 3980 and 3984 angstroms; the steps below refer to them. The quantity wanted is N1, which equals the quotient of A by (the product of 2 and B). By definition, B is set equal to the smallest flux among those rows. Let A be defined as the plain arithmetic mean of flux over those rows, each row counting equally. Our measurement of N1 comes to 0.542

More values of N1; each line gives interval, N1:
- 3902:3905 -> 0.552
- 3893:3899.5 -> 0.561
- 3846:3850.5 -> 0.587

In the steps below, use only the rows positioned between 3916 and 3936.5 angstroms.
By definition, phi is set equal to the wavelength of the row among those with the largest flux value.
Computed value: 3916.17 angstroms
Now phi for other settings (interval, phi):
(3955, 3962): 3959.70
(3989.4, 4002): 4001.86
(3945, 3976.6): 3951.50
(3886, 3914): 3908.97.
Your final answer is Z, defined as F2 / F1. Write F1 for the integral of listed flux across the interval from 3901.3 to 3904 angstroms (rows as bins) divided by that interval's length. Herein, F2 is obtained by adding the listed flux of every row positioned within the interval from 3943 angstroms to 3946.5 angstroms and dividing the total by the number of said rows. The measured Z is 0.98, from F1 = 11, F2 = 10.5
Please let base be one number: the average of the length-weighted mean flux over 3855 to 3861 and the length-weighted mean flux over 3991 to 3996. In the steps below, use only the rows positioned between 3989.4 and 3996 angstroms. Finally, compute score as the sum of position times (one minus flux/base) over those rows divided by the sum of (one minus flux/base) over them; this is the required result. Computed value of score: 3992.3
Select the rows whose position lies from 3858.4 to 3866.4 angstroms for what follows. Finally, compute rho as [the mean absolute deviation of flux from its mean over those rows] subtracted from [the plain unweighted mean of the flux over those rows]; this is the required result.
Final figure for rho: 10.0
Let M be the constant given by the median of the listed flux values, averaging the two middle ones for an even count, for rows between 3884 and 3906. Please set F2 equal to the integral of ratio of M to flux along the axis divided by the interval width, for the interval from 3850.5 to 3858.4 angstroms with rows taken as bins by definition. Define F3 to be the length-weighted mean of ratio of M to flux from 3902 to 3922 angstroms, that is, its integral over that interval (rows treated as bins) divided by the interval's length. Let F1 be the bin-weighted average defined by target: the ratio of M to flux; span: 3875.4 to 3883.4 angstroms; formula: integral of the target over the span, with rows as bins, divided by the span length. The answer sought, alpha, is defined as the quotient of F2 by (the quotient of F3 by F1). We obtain 1.1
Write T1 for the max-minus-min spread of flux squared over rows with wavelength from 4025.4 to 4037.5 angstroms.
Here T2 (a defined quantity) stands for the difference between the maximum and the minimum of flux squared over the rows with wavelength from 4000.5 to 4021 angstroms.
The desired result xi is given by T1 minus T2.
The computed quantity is -26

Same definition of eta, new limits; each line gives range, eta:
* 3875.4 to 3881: 2.47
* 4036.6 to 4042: 2.77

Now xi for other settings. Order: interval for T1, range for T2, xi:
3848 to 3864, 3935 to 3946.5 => 30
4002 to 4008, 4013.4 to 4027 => -54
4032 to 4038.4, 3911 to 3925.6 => -12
